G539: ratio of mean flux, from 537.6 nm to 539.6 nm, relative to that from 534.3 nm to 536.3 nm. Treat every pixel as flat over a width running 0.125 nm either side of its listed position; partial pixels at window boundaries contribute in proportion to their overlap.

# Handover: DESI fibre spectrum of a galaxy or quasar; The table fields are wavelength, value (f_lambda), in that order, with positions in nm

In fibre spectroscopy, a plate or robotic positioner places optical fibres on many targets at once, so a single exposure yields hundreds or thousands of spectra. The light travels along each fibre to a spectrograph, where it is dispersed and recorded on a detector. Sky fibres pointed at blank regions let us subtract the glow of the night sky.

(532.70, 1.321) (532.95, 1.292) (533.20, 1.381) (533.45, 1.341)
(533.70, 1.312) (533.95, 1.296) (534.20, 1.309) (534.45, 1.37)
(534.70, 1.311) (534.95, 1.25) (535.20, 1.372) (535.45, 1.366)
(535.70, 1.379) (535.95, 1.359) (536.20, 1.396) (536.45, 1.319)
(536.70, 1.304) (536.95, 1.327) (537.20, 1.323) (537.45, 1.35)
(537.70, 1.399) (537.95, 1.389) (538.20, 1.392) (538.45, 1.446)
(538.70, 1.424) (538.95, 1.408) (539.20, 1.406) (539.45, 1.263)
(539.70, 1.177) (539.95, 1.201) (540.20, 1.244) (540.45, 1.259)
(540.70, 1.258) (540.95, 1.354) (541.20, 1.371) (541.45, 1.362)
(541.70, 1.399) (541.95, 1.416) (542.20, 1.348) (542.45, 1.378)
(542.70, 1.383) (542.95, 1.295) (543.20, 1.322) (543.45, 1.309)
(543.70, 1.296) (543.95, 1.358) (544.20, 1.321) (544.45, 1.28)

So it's 1.03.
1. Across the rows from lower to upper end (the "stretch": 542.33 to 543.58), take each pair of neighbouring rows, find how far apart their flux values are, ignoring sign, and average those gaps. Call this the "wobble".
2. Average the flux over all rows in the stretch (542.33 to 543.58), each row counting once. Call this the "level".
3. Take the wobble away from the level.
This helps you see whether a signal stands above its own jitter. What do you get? 1.30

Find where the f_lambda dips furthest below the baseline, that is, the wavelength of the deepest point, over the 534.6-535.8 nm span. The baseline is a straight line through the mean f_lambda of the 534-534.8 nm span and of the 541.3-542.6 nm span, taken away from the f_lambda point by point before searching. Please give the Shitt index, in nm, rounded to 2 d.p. 534.95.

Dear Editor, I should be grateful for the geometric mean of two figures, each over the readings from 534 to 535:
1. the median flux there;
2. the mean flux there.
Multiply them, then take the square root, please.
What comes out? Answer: 1.31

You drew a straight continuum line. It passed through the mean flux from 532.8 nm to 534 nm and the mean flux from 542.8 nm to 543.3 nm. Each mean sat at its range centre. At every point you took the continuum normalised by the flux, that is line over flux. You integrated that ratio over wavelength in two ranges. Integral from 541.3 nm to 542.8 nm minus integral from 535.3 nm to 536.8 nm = -0.04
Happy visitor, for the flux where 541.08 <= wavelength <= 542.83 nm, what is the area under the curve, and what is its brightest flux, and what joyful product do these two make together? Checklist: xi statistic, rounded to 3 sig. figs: 3.42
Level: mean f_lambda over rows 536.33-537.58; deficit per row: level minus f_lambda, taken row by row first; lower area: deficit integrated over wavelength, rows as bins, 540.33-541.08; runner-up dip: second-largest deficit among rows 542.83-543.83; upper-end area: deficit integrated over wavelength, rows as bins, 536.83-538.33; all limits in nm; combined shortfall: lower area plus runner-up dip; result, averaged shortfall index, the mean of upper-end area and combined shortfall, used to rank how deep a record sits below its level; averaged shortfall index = 0.00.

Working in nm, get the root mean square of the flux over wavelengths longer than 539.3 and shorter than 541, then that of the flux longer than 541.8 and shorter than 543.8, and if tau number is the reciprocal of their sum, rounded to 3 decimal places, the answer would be 0.385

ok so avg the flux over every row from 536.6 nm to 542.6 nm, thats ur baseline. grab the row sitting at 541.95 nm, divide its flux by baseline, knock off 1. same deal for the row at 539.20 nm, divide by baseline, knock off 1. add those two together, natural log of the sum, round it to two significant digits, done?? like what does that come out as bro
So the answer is -2.3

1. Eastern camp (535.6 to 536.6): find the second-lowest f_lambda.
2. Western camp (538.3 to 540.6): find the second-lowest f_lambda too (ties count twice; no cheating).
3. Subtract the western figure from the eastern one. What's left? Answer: 0.16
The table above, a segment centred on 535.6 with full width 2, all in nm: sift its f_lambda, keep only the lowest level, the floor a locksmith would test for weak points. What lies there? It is 1.25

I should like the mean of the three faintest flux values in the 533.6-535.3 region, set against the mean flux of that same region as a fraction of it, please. 0.976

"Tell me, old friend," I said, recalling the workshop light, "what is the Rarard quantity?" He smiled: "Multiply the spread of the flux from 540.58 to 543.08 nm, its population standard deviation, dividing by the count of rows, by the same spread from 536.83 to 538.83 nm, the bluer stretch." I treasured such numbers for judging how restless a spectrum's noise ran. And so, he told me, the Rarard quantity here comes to 0.0019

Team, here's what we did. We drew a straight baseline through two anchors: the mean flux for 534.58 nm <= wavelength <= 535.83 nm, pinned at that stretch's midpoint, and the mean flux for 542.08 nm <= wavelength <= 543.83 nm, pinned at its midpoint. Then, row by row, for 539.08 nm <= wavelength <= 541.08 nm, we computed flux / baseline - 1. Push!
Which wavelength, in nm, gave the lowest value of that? 539.70 nm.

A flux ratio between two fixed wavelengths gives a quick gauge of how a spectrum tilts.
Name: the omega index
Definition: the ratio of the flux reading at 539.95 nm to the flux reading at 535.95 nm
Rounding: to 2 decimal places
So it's 0.88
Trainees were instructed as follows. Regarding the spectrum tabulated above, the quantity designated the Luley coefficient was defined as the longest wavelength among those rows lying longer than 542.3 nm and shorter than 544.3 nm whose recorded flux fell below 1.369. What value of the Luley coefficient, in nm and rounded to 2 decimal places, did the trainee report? 544.20 nm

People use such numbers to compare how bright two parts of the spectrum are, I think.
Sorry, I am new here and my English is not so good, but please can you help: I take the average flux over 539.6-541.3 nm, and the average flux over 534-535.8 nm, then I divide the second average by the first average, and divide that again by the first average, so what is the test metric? 0.83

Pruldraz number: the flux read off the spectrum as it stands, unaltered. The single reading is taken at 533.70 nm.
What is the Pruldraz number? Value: 1.312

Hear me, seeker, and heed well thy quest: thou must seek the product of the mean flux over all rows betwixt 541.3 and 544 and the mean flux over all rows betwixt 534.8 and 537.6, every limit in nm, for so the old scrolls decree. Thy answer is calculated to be 1.81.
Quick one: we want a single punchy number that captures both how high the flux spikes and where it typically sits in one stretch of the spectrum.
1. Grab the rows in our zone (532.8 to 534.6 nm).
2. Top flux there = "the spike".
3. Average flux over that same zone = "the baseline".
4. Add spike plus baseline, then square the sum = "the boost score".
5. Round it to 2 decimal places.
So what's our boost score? 7.34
